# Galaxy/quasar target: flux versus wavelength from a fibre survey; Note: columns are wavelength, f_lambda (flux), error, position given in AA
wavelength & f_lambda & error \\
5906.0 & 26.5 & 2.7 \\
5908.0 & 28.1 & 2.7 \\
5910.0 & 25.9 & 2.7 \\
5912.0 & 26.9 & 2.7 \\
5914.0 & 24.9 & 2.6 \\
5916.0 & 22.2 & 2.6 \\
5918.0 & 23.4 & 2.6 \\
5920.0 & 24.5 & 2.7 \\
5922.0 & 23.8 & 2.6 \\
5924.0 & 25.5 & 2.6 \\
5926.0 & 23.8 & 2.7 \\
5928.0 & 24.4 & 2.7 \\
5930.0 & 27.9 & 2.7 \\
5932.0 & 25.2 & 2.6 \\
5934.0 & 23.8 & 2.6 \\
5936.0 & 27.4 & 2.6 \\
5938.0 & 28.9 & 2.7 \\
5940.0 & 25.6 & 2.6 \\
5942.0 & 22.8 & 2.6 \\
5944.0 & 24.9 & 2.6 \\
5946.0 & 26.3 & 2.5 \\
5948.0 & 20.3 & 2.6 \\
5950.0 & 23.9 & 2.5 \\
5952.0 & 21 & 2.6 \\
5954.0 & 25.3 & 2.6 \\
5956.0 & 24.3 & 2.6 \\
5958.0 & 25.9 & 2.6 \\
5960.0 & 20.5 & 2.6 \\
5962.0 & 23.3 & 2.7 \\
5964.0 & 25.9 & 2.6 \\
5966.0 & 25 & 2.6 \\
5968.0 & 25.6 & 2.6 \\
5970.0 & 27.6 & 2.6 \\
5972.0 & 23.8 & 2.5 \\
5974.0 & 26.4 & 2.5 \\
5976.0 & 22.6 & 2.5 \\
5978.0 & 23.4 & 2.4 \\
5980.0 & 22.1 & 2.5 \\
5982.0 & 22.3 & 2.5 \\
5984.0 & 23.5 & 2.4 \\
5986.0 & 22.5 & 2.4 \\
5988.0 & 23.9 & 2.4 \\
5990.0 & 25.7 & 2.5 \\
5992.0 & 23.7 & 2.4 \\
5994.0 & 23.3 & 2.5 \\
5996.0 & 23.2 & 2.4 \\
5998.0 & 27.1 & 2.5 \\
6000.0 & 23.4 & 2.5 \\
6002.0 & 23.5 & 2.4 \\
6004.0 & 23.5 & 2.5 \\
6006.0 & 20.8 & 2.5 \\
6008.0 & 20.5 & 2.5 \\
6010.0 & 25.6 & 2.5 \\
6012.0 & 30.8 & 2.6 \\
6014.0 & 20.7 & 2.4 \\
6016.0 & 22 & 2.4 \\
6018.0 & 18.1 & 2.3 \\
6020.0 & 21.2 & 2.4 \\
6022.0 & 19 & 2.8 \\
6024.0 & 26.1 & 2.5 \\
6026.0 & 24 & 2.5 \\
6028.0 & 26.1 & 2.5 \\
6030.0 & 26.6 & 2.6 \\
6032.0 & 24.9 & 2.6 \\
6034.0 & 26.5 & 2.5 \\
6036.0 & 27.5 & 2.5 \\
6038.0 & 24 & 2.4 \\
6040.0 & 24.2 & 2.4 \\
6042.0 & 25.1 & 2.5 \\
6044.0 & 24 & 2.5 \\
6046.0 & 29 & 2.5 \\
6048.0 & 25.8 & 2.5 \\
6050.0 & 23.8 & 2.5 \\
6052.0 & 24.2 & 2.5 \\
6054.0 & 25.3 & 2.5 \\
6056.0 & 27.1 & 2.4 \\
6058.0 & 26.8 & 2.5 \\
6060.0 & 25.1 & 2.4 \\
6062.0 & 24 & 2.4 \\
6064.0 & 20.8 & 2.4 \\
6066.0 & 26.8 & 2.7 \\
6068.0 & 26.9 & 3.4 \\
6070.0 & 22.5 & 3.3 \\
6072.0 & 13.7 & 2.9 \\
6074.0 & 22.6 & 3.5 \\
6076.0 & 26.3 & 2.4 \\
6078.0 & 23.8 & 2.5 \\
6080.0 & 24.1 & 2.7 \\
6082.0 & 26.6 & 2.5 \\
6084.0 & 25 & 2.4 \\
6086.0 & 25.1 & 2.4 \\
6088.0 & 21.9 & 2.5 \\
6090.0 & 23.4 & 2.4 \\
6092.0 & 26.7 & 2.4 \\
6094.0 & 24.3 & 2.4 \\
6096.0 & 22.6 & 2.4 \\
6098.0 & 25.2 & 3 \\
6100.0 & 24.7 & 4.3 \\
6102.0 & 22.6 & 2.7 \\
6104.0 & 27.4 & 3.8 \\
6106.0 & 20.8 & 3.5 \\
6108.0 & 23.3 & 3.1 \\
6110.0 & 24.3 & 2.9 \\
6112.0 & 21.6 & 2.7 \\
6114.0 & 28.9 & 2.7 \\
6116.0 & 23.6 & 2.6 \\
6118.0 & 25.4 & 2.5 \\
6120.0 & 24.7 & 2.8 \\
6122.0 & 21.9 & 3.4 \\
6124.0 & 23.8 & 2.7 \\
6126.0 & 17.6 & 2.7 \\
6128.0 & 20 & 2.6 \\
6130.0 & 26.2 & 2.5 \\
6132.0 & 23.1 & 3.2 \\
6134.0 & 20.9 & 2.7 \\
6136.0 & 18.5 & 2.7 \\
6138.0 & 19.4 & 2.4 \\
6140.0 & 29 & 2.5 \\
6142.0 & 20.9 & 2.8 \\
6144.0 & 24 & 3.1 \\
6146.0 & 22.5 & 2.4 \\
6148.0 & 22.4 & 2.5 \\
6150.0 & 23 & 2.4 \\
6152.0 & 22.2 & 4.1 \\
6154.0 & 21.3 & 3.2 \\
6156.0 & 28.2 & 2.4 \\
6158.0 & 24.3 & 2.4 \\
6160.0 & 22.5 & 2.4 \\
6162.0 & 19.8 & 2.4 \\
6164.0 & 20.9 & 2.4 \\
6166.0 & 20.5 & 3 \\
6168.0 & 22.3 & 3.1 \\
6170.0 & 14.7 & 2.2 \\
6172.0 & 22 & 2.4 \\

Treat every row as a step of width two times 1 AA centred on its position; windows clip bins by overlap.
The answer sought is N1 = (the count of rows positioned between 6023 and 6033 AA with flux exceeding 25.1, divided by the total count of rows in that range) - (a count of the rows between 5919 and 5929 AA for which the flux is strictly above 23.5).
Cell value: -4.4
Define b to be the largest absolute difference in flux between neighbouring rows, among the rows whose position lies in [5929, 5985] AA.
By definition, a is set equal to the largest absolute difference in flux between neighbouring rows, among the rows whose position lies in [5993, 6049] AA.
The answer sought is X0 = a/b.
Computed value 1.7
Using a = 10.1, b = 6.0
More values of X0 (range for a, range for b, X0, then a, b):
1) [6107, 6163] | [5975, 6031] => 1.0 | 9.6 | 10.1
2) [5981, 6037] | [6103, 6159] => 1.1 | 10.1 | 9.6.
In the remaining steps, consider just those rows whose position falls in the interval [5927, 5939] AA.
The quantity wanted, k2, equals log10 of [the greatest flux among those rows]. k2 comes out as 1.46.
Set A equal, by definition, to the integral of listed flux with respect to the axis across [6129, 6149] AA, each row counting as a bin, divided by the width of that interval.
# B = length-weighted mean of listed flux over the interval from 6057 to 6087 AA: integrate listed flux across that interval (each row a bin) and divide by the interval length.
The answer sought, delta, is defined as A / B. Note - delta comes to 0.95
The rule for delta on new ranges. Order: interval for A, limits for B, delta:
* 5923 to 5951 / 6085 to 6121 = 1.03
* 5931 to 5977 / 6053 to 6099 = 1.02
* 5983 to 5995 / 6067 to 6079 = 1.05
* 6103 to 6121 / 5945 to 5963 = 1.04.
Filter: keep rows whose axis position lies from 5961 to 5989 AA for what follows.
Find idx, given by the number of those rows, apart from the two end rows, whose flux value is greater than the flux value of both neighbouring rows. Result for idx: 5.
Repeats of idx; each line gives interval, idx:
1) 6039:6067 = 3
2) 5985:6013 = 2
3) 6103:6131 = 4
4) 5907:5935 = 4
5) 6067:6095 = 4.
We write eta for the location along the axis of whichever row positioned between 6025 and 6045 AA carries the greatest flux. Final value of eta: 6036.0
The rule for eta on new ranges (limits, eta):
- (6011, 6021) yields 6012.0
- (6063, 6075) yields 6068.0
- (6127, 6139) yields 6130.0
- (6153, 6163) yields 6156.0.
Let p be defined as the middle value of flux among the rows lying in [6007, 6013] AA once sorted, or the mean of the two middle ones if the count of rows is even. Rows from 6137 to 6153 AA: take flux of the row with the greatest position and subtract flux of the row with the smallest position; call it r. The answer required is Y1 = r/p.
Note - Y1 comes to 0.11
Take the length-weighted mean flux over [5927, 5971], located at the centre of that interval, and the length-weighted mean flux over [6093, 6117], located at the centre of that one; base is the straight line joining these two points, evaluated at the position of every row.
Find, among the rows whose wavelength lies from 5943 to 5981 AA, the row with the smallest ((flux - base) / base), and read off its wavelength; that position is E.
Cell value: 5948.0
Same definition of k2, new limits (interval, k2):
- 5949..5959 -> 1.41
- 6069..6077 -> 1.42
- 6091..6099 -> 1.43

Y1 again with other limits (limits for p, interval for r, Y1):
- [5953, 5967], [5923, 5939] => 0.14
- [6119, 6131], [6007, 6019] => -0.11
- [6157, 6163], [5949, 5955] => 0.06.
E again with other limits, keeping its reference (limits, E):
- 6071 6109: 6072.0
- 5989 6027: 6018.0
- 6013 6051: 6018.0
